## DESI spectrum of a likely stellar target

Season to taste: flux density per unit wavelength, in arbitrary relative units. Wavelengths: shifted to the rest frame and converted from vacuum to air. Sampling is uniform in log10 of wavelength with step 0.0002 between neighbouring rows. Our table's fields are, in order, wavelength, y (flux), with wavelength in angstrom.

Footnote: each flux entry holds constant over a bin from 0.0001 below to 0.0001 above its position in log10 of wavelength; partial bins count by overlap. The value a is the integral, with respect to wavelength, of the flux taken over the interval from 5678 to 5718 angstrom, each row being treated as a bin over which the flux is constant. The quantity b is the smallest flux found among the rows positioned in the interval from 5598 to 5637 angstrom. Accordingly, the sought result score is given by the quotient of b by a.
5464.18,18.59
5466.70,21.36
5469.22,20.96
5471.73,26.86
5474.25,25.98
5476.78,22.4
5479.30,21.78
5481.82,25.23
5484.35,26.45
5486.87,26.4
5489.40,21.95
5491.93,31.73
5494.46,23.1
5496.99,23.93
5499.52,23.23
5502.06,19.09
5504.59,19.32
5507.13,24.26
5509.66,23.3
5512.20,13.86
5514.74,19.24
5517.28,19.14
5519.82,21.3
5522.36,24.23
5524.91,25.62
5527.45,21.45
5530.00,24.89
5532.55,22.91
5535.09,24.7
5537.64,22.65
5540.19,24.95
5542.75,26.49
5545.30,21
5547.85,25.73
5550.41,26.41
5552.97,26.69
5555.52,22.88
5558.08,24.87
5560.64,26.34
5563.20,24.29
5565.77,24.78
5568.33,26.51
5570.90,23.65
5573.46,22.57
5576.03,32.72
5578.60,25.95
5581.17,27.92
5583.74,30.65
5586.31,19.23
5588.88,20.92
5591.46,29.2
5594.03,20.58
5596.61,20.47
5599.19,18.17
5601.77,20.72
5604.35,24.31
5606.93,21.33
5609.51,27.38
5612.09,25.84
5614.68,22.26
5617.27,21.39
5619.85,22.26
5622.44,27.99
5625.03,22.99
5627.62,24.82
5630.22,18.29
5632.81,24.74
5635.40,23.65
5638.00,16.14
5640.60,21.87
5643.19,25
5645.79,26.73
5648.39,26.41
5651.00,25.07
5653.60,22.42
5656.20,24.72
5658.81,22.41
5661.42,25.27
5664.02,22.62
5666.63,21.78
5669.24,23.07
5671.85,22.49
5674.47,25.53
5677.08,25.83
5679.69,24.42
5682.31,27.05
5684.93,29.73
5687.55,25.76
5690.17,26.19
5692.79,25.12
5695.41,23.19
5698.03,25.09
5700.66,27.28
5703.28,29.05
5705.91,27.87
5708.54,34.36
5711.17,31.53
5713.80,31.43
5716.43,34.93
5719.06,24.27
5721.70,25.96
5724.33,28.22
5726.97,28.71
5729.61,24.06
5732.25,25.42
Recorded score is 0.0161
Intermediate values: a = 1126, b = 18.17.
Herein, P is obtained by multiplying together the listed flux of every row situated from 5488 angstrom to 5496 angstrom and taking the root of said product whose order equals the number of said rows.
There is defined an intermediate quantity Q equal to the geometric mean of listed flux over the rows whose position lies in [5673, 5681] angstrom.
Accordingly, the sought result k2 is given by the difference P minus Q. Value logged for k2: 0.0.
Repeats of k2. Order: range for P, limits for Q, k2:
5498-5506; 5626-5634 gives -1.9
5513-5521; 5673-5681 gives -5.4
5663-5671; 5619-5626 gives -1.8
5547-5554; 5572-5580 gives -0.5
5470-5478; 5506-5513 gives 5.1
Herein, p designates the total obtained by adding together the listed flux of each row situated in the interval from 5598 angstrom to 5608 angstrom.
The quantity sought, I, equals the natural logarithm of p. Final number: 4.44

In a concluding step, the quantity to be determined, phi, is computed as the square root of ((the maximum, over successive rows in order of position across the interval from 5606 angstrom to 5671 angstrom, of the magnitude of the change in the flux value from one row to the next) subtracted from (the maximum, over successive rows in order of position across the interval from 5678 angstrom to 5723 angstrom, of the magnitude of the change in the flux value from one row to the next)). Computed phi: 1.8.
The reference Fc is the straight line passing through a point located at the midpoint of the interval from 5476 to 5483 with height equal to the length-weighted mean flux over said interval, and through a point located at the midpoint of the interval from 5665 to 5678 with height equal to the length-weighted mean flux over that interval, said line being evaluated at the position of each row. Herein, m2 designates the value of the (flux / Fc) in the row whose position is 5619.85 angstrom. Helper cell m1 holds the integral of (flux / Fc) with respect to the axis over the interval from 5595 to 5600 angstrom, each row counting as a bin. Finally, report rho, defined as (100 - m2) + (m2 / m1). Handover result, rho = 99.3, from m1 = 4.2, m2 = 0.95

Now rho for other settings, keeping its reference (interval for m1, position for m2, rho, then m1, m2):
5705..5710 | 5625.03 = 99.2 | 6.6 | 0.98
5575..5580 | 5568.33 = 99.0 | 6.2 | 1.13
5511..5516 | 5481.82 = 99.2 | 3.6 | 1.09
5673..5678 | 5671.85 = 99.2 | 5.4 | 0.95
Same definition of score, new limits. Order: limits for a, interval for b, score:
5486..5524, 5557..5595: 0.0227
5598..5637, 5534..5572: 0.0234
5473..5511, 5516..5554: 0.0211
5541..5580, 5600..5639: 0.0163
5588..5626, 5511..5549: 0.0158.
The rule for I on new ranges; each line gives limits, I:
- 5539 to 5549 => 4.59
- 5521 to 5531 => 4.57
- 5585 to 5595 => 4.50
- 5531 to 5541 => 4.56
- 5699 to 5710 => 4.78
